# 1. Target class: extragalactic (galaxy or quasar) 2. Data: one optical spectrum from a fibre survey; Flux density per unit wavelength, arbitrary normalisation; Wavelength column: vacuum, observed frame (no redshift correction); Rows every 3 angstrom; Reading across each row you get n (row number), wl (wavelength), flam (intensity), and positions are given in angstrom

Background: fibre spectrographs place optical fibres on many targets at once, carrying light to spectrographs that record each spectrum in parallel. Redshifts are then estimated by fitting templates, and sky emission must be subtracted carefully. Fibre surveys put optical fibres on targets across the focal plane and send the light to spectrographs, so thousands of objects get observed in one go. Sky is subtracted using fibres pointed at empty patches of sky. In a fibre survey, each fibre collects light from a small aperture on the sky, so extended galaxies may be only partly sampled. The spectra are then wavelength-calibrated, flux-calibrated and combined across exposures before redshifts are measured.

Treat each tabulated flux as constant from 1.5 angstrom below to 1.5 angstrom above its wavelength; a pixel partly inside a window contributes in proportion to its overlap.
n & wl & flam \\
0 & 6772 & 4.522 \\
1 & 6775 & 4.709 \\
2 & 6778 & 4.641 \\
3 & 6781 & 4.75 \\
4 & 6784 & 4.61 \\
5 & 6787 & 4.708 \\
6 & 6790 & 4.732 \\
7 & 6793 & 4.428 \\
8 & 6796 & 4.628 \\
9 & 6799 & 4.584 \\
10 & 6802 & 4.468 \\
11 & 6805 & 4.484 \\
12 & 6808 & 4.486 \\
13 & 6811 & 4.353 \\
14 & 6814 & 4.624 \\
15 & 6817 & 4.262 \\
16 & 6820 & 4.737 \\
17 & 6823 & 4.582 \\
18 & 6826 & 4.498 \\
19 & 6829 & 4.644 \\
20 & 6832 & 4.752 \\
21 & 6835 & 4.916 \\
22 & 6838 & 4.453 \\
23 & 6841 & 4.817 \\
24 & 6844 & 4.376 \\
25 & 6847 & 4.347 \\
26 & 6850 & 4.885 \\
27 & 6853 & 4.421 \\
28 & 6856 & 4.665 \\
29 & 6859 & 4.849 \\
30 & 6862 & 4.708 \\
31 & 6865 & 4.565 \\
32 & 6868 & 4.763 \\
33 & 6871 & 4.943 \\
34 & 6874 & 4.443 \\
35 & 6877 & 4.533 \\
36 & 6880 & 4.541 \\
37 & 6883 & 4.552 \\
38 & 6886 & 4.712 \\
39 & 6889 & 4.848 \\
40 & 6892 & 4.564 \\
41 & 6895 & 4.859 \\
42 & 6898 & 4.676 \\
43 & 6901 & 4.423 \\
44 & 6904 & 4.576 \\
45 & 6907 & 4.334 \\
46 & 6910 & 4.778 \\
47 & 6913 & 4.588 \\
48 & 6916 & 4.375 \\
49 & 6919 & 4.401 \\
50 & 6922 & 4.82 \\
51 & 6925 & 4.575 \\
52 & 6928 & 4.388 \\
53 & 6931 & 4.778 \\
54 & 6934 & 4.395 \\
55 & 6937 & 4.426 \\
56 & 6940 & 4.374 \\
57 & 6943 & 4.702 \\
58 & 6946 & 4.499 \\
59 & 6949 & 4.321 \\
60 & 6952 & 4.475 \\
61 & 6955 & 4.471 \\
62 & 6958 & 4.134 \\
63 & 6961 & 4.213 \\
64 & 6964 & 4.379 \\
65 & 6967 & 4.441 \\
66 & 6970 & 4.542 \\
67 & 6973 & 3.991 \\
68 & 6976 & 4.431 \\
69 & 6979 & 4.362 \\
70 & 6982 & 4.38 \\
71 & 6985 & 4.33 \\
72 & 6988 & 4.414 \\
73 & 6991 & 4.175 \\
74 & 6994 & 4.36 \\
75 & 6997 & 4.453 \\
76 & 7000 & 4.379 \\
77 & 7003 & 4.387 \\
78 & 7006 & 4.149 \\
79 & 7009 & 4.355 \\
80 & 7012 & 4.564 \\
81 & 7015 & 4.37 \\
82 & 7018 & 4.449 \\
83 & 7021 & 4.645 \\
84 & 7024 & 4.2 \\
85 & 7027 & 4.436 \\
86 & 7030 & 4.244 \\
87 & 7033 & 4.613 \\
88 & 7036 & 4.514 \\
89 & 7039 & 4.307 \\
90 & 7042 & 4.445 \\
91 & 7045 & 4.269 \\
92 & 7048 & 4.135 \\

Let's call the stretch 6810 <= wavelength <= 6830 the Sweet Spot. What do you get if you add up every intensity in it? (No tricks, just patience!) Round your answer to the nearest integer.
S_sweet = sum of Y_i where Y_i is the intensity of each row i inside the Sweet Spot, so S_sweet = 32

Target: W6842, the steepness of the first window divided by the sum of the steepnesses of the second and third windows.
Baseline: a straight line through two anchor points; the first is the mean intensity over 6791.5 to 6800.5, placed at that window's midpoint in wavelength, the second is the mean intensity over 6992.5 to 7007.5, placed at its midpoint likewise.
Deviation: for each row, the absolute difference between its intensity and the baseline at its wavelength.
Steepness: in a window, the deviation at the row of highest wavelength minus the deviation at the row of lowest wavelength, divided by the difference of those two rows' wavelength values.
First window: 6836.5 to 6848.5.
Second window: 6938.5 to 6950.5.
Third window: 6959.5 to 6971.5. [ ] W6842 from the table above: 2.4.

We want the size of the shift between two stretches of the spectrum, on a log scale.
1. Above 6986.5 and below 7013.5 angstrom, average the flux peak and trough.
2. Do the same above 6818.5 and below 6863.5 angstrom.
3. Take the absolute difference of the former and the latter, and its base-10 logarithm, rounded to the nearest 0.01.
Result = -0.56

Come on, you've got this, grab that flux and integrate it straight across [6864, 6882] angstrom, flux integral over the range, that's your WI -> 83.4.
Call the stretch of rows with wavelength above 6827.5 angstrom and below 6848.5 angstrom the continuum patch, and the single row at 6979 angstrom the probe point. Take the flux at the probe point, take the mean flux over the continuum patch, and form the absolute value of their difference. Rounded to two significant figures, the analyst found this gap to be 0.25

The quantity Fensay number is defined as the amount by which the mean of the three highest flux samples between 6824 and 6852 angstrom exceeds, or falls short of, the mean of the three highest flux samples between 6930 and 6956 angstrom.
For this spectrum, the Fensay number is 0.21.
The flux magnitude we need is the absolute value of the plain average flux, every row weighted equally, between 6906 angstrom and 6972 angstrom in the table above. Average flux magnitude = 4.47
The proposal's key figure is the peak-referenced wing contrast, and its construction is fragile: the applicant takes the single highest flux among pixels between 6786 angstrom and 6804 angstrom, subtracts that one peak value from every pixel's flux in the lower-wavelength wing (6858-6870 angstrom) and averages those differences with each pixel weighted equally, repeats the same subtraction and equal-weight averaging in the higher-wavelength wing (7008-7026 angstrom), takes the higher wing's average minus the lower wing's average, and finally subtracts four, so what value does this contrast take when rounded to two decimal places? -4.29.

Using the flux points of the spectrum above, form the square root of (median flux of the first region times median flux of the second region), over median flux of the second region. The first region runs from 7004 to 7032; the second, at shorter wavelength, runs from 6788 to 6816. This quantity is 0.99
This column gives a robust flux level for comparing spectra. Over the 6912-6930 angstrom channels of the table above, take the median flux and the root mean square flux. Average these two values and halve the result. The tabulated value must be 2.25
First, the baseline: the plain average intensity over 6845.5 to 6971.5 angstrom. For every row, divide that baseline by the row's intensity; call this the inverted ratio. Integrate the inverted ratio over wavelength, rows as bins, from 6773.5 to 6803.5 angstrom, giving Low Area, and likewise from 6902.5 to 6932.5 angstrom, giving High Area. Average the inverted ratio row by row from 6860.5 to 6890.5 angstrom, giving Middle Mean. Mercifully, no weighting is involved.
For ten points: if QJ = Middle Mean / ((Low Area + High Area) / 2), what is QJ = 0.0329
